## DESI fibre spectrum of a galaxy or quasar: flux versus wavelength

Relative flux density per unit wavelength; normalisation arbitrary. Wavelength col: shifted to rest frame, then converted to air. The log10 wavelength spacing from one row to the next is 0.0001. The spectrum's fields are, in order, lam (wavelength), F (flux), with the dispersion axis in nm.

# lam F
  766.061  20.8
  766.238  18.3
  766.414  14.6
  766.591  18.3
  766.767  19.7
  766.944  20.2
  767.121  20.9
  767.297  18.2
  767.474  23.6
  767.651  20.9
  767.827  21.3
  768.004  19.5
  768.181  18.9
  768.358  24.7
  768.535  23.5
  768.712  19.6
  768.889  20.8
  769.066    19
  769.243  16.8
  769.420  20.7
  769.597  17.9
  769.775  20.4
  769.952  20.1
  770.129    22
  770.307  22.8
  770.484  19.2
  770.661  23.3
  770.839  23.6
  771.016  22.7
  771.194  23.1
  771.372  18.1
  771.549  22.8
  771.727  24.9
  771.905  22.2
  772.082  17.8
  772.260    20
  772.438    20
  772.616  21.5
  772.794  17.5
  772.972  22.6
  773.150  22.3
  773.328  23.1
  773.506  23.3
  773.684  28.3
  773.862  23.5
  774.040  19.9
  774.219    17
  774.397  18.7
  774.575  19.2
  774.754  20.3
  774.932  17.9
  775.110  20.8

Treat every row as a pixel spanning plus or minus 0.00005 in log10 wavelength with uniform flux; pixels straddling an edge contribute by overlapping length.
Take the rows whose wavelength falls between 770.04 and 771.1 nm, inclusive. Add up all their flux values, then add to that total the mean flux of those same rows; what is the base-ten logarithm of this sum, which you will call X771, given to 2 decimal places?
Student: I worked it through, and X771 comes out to 2.19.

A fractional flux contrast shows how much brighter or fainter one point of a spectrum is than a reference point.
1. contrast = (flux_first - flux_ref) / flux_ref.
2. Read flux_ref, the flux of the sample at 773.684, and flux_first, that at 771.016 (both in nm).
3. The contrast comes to -0.20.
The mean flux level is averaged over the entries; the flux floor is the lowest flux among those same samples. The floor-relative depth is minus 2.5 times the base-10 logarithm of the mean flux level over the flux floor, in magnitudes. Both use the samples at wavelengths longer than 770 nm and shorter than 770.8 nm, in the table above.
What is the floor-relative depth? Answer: -0.14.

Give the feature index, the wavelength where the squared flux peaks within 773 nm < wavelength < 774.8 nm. 773.684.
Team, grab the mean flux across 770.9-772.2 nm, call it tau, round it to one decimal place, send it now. 21.7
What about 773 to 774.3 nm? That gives 22.5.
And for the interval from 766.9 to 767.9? 20.9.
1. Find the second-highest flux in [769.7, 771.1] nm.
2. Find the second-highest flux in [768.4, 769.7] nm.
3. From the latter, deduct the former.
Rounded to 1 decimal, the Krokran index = -2.5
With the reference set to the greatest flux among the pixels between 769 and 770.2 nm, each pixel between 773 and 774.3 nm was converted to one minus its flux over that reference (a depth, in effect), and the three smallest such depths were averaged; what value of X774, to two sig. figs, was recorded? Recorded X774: -0.14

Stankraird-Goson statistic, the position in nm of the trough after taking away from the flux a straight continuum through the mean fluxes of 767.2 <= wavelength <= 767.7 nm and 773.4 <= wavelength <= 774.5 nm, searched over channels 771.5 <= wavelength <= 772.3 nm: 772.082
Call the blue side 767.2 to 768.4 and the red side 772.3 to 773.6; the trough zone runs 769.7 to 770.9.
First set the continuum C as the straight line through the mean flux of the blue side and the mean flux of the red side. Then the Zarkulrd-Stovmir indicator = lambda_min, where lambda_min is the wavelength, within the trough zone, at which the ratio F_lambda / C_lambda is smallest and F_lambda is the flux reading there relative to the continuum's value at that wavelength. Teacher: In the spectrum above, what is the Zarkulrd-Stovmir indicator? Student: 770.484 nm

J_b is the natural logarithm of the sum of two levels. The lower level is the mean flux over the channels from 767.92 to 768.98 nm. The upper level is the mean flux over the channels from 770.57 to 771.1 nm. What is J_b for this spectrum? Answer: 3.79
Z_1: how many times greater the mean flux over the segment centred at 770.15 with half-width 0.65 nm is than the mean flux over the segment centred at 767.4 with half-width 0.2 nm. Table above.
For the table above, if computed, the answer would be 1.00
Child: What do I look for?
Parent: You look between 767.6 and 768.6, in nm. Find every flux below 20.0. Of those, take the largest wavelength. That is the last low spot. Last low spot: 768.181 nm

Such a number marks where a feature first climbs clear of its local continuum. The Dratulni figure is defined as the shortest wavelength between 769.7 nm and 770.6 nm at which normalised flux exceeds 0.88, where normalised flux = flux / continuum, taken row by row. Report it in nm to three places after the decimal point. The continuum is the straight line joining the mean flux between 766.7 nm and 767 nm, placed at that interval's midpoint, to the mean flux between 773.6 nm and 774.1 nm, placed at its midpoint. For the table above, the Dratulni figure 769.775 nm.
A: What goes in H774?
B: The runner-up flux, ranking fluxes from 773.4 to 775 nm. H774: 23.5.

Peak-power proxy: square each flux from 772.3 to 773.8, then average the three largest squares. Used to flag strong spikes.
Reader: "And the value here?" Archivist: 626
